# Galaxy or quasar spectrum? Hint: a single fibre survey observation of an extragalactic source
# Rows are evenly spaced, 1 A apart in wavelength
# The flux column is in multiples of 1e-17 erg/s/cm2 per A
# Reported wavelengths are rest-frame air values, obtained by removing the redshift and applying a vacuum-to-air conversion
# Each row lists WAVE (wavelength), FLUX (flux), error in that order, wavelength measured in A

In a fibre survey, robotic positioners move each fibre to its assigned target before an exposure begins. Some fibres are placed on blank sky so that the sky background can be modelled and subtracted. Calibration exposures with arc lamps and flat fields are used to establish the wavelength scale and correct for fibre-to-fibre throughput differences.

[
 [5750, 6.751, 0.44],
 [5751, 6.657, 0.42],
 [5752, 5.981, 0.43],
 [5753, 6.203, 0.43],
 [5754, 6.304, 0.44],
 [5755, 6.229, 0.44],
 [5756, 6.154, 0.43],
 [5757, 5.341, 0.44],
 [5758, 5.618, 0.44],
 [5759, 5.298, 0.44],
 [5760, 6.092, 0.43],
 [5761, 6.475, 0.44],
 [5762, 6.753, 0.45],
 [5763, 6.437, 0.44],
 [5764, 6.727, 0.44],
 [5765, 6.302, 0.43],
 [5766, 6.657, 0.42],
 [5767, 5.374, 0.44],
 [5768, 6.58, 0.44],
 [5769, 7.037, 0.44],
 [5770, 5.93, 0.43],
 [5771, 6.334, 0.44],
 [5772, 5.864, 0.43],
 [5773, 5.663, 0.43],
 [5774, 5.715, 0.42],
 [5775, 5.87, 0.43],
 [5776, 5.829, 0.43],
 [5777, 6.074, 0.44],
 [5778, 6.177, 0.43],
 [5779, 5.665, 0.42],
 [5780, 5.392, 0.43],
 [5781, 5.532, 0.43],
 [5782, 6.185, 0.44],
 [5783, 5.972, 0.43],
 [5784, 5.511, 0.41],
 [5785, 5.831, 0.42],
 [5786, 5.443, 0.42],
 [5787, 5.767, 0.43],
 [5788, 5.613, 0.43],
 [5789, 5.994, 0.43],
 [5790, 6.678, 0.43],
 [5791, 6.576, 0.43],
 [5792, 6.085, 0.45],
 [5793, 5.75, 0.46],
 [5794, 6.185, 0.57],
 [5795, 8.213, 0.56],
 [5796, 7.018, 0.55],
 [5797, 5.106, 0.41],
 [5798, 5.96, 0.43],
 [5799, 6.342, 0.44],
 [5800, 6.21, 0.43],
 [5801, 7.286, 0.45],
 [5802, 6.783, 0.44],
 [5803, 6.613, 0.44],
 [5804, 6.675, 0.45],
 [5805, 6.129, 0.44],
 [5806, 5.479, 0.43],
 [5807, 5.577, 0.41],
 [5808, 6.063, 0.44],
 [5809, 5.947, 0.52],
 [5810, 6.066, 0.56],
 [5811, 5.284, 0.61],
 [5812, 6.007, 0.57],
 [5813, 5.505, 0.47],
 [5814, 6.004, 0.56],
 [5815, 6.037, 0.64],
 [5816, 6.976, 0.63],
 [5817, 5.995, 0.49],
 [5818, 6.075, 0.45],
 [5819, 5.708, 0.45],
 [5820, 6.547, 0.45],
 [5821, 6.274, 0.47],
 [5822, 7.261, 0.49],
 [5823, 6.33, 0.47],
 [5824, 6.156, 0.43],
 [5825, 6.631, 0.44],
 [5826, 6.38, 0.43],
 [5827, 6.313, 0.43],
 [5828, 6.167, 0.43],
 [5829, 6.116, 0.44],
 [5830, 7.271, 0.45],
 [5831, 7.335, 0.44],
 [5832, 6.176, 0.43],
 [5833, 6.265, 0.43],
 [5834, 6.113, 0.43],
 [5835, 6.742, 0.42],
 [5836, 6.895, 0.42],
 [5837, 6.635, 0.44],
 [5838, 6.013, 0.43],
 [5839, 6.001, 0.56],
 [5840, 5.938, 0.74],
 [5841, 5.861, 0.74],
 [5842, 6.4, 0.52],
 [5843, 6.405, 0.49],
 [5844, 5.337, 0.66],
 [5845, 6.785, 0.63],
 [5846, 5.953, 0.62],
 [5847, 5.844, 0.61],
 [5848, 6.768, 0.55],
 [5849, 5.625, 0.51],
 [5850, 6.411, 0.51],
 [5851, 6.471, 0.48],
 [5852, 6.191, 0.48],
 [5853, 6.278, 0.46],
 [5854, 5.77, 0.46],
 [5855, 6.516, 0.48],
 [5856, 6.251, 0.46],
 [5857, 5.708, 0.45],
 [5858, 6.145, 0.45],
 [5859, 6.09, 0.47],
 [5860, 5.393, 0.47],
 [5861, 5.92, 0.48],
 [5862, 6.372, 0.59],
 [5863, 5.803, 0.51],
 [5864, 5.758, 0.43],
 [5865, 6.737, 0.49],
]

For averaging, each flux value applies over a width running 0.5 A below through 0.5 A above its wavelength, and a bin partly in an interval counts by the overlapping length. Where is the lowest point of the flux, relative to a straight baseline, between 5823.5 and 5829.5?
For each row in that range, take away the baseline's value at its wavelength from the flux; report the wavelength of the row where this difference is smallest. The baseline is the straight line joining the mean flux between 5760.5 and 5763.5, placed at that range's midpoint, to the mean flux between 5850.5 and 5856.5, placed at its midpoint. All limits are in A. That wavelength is 5829 A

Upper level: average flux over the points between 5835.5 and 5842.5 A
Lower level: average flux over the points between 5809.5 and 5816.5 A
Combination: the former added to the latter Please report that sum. 12.2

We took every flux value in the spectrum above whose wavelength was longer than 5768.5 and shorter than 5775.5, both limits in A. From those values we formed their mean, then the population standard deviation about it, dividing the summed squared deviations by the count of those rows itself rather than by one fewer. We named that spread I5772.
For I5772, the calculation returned 0.45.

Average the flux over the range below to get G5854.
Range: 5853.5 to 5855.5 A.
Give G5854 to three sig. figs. 6.14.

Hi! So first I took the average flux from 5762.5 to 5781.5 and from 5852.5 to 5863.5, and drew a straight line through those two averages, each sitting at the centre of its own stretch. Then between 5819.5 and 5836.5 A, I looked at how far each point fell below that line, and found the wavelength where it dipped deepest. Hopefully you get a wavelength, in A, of 5834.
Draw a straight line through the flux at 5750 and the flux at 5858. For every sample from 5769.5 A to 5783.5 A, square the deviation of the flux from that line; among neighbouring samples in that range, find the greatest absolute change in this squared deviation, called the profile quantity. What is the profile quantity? 0.9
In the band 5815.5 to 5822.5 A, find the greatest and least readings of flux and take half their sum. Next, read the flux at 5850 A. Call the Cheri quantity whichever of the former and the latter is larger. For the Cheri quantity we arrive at 6.48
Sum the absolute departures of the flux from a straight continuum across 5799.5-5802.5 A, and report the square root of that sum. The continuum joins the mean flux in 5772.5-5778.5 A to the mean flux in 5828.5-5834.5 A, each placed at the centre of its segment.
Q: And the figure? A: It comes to 1.3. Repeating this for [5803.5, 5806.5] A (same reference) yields 1.2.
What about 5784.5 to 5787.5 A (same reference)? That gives 1.0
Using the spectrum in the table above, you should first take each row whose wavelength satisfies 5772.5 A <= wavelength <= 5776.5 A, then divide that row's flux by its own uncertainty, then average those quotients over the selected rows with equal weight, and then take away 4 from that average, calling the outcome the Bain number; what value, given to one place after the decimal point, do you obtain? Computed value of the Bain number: 9.5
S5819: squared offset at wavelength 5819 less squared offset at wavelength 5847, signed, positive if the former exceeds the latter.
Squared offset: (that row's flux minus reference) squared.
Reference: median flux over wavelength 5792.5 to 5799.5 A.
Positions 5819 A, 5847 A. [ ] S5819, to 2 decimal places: 0.11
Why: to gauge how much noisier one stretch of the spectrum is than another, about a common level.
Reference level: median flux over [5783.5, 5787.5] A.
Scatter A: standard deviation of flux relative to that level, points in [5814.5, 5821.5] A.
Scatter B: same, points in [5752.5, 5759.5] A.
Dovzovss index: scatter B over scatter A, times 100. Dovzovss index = 106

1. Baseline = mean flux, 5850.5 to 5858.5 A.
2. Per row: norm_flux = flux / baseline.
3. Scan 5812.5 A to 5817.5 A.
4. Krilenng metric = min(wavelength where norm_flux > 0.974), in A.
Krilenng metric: 5815 A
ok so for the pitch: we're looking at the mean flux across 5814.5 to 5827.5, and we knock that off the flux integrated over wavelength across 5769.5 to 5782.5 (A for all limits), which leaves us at 69.9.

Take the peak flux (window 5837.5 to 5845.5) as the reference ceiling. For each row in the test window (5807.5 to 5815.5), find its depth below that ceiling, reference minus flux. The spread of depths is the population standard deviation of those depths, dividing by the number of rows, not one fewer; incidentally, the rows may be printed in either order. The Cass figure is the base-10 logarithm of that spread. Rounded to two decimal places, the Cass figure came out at -0.55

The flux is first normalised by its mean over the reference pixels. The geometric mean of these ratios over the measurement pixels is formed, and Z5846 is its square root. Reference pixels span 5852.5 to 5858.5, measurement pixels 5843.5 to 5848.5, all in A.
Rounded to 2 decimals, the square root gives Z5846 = 1.00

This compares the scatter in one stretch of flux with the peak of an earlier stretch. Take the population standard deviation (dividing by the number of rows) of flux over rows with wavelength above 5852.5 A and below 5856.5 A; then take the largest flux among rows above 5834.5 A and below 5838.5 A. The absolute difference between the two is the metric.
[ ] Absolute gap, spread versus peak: 6.6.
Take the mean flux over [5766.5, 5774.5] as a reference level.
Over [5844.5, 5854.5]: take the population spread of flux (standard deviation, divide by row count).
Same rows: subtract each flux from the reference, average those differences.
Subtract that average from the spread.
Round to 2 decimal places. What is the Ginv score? 0.53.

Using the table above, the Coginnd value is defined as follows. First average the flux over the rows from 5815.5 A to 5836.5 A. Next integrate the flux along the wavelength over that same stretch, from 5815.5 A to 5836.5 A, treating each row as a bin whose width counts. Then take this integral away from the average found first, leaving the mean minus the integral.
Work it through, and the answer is -129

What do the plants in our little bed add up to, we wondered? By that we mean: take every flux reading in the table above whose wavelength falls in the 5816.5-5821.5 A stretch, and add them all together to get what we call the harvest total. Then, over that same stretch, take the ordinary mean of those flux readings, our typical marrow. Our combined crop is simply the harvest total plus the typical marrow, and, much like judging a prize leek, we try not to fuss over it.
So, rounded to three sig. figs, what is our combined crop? 36.7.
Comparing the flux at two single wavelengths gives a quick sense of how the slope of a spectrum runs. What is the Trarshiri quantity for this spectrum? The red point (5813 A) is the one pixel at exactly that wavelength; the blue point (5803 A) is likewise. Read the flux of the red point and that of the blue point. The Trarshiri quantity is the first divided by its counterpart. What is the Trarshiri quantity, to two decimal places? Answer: 0.83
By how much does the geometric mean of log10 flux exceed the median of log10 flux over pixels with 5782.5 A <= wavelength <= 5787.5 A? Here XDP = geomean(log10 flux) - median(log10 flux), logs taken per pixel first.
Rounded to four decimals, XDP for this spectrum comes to -0.0051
